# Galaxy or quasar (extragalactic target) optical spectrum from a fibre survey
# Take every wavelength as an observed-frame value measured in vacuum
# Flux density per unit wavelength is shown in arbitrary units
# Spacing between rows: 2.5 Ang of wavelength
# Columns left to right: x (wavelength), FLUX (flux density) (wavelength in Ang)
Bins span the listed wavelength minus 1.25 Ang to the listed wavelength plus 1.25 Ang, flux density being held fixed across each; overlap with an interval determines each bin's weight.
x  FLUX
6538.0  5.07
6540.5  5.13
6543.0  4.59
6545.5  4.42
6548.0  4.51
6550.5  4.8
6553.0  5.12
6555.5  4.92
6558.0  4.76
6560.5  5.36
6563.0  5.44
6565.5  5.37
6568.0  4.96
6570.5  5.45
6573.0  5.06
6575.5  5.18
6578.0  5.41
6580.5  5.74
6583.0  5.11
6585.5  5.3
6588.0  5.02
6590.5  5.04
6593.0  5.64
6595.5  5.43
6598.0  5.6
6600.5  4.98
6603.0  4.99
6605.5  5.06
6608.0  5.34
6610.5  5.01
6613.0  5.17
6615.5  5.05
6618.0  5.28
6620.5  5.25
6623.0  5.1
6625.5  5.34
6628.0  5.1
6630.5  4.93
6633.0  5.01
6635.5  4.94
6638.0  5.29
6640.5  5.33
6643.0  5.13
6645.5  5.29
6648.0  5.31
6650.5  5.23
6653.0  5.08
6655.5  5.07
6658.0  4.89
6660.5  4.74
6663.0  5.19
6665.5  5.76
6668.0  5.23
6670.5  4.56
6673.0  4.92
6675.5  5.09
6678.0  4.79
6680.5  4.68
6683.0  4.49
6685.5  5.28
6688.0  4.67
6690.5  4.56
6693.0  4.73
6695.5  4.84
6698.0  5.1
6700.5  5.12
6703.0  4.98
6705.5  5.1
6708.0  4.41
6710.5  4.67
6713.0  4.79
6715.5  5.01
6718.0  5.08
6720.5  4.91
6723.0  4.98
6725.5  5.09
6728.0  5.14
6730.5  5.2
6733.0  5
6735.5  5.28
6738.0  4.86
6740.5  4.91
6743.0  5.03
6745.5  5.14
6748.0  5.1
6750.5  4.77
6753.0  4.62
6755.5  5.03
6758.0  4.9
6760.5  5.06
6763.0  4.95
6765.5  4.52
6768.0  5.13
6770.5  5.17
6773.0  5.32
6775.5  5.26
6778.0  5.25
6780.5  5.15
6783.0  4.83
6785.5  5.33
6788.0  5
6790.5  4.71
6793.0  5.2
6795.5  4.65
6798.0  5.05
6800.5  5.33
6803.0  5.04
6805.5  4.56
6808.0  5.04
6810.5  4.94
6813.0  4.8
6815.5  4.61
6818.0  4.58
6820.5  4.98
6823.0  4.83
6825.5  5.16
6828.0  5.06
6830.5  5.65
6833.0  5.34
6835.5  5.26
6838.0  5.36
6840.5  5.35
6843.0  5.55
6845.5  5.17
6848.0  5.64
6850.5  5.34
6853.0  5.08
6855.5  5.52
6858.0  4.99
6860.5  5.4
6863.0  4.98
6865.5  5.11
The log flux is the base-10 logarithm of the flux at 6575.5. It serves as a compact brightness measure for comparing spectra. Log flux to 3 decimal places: 0.714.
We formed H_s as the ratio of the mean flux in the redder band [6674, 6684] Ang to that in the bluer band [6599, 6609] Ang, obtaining 0.94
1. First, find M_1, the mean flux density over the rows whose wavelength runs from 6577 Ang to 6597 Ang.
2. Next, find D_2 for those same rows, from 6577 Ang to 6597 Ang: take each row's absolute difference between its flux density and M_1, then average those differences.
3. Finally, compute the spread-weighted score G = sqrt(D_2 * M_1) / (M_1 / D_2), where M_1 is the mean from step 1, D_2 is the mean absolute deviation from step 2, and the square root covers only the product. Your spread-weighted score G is 0.04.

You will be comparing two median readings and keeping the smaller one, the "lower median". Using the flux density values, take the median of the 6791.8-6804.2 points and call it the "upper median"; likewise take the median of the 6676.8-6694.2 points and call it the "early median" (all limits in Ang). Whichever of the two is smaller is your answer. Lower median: 4.68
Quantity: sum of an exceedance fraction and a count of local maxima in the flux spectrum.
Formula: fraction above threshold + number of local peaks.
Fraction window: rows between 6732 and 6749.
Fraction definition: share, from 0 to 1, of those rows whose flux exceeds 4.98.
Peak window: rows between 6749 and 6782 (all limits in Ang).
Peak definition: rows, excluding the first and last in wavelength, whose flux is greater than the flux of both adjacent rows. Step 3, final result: 3.71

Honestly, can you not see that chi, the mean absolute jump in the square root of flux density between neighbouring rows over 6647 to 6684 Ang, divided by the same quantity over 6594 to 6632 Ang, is 1.41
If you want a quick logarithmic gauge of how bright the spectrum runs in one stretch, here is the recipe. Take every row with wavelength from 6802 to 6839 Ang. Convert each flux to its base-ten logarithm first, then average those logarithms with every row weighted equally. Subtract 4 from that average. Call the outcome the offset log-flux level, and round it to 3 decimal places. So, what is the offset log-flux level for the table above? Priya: -3.301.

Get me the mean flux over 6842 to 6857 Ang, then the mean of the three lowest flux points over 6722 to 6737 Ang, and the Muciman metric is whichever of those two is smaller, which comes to 5.02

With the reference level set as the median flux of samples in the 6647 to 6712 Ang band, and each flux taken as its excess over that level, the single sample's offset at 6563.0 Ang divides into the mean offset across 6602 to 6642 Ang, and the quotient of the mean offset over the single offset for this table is 0.38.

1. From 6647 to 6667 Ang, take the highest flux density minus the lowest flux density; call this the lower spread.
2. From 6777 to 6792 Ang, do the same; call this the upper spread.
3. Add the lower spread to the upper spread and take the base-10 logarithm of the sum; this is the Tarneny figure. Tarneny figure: 0.21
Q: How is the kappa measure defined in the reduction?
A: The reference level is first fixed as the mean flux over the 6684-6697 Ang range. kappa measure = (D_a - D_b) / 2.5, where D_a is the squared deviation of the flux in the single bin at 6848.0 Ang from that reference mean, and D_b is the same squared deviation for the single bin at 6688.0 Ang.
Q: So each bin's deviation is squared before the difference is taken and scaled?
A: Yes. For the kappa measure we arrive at 0.26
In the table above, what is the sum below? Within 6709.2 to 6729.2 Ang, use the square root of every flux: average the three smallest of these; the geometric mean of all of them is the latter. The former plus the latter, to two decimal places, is 4.41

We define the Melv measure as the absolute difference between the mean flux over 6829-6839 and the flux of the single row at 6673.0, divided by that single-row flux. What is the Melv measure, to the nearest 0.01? 0.10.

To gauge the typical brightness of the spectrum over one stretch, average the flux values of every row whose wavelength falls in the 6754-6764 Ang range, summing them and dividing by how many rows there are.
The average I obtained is 4.98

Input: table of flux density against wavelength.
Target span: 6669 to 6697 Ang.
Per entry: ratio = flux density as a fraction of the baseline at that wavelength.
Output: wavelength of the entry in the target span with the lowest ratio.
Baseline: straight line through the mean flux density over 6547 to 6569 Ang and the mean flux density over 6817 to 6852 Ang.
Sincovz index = 6683.0 Ang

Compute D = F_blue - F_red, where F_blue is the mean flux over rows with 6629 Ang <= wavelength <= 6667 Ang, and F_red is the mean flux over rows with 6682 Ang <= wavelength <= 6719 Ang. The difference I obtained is 0.29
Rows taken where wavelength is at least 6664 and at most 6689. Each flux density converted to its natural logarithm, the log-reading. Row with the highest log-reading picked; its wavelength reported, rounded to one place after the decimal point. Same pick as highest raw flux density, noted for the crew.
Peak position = 6665.5 Ang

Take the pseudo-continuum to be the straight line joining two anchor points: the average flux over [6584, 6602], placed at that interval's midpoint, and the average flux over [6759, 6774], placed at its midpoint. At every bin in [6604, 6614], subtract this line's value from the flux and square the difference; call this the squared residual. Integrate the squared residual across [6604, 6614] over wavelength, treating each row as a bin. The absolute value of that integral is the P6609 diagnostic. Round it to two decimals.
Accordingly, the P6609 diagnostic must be 0.30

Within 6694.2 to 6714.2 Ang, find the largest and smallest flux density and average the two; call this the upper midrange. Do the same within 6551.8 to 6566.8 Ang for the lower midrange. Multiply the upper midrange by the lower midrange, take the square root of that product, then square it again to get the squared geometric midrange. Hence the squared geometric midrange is 24.3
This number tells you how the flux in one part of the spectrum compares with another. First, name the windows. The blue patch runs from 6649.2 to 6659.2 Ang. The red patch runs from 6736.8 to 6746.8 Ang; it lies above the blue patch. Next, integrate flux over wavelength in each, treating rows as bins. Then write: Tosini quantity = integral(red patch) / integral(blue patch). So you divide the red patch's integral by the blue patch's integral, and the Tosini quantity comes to 0.98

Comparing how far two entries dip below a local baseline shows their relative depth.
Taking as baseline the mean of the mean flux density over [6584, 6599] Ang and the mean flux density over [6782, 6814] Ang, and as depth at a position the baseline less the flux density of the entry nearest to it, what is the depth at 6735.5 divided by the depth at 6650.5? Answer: 1.6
